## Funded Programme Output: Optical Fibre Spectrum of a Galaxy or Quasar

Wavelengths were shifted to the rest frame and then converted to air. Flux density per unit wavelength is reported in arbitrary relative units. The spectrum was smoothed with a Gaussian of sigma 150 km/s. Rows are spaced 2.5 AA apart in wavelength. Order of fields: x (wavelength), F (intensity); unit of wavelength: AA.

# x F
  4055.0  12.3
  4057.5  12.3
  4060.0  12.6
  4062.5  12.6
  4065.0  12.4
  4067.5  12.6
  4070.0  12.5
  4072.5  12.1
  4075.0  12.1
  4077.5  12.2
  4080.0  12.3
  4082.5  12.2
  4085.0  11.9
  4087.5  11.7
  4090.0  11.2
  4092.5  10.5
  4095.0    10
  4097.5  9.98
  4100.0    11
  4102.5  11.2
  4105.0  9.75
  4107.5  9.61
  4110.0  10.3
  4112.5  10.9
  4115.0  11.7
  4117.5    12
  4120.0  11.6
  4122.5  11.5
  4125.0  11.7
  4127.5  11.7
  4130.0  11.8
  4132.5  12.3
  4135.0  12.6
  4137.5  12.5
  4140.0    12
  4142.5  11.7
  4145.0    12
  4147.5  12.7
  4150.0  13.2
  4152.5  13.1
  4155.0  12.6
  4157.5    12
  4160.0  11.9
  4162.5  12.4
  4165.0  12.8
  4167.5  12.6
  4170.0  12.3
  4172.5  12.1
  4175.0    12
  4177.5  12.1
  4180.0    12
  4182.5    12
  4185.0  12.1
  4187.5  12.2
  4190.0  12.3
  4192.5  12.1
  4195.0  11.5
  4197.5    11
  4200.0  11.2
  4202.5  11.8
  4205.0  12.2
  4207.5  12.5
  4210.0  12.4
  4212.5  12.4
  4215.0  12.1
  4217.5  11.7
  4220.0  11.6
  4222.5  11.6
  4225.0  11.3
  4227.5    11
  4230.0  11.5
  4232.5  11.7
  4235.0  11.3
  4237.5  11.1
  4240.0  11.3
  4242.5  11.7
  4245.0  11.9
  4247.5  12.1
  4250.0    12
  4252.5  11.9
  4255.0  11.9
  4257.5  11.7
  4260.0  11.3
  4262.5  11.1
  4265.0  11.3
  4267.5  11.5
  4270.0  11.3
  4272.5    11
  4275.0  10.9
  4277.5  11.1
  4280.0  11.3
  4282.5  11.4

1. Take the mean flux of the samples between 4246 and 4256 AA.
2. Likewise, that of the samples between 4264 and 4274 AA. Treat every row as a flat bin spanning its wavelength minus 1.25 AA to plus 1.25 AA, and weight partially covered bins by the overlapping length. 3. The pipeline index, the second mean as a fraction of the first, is 0.94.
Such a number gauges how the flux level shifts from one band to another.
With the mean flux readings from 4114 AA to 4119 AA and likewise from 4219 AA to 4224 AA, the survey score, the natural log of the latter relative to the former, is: -0.02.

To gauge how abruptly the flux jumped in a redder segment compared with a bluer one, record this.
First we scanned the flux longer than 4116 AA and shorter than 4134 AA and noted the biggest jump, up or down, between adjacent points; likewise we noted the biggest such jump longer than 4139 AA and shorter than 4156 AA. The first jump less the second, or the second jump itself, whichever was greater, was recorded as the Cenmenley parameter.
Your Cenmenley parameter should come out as 0.70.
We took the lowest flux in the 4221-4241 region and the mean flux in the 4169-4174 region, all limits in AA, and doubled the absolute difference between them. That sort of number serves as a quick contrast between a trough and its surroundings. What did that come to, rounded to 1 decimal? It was 2.4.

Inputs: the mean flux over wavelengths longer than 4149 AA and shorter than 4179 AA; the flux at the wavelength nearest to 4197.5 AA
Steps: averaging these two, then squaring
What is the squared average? 137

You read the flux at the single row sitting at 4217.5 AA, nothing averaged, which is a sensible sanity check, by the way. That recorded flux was 11.7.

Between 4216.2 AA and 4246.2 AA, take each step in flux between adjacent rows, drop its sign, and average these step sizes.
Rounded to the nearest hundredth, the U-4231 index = 0.25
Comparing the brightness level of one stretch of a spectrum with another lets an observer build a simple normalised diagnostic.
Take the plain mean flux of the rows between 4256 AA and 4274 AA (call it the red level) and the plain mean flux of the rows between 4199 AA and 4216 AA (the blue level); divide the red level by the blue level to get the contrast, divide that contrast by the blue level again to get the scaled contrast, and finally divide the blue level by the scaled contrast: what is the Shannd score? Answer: 156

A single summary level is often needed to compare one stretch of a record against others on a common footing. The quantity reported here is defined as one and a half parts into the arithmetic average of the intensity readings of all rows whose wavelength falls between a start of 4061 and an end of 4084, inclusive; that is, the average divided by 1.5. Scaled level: 8.2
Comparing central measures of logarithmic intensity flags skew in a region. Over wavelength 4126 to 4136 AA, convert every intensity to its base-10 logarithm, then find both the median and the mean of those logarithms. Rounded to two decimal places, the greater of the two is 1.08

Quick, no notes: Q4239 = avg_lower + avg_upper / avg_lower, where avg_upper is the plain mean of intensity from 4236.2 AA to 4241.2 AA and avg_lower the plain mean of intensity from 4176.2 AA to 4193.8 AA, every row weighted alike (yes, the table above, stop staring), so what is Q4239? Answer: 13.0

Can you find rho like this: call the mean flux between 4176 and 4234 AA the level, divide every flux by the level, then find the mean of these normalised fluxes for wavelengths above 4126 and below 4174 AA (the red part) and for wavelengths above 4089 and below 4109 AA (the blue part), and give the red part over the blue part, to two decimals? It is 1.19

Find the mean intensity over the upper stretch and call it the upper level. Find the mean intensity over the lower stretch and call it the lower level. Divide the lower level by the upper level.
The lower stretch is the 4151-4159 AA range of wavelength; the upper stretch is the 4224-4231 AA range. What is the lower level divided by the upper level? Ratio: 1.12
